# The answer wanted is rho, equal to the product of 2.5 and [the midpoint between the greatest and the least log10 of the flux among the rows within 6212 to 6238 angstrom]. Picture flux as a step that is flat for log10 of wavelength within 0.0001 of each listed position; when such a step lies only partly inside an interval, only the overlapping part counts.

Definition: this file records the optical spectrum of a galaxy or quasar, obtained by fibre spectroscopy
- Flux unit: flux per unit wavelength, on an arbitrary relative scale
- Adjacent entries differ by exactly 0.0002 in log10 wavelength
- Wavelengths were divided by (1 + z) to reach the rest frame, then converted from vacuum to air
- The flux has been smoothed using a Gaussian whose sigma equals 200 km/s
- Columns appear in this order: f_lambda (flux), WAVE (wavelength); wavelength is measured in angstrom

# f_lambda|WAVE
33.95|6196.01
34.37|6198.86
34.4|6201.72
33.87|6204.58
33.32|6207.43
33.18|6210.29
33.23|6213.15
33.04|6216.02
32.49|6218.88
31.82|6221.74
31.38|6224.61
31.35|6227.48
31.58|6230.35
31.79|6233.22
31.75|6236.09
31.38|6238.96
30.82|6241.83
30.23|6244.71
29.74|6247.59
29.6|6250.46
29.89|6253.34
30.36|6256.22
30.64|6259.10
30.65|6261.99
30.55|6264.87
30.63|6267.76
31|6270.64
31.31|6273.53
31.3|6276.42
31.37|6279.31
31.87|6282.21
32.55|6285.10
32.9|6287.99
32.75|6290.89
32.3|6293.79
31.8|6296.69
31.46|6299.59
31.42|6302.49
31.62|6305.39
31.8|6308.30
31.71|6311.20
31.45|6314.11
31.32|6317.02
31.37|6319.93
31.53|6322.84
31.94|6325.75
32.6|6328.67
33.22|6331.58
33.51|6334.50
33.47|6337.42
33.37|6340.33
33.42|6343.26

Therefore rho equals 3.772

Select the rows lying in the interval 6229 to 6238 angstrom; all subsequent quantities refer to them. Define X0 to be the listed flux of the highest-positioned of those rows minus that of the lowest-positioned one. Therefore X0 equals 0.2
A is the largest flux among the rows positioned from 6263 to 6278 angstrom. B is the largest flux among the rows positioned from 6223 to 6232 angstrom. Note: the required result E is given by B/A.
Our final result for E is 1.01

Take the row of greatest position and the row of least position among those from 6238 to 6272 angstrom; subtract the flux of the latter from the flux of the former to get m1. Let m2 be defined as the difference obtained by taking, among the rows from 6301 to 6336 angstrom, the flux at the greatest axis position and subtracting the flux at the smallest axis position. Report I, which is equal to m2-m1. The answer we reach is 2.5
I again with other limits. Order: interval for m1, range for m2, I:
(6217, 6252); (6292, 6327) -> 2.5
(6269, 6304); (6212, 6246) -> -3.4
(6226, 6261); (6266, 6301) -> 1.5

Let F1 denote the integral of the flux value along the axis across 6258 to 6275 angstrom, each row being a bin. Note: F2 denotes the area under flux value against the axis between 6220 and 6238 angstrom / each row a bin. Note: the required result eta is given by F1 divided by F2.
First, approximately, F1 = 524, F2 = 569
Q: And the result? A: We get 0.92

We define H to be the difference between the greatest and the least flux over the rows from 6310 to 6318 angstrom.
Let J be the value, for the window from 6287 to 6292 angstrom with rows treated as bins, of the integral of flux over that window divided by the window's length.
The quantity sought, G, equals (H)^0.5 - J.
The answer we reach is -32.2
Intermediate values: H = 0.39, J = 32.8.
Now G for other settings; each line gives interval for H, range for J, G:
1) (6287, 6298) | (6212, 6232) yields -31.0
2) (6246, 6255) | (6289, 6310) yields -31.4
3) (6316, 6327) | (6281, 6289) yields -31.7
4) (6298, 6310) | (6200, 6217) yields -32.9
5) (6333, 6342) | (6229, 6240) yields -31.3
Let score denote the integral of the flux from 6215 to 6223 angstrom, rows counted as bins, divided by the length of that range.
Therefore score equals 32.5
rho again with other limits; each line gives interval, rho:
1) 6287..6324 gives 3.766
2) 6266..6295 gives 3.754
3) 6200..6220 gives 3.810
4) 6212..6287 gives 3.741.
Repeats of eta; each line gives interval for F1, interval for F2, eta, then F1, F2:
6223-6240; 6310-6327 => 1.00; 536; 536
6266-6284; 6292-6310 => 0.98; 563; 572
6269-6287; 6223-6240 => 1.06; 569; 536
